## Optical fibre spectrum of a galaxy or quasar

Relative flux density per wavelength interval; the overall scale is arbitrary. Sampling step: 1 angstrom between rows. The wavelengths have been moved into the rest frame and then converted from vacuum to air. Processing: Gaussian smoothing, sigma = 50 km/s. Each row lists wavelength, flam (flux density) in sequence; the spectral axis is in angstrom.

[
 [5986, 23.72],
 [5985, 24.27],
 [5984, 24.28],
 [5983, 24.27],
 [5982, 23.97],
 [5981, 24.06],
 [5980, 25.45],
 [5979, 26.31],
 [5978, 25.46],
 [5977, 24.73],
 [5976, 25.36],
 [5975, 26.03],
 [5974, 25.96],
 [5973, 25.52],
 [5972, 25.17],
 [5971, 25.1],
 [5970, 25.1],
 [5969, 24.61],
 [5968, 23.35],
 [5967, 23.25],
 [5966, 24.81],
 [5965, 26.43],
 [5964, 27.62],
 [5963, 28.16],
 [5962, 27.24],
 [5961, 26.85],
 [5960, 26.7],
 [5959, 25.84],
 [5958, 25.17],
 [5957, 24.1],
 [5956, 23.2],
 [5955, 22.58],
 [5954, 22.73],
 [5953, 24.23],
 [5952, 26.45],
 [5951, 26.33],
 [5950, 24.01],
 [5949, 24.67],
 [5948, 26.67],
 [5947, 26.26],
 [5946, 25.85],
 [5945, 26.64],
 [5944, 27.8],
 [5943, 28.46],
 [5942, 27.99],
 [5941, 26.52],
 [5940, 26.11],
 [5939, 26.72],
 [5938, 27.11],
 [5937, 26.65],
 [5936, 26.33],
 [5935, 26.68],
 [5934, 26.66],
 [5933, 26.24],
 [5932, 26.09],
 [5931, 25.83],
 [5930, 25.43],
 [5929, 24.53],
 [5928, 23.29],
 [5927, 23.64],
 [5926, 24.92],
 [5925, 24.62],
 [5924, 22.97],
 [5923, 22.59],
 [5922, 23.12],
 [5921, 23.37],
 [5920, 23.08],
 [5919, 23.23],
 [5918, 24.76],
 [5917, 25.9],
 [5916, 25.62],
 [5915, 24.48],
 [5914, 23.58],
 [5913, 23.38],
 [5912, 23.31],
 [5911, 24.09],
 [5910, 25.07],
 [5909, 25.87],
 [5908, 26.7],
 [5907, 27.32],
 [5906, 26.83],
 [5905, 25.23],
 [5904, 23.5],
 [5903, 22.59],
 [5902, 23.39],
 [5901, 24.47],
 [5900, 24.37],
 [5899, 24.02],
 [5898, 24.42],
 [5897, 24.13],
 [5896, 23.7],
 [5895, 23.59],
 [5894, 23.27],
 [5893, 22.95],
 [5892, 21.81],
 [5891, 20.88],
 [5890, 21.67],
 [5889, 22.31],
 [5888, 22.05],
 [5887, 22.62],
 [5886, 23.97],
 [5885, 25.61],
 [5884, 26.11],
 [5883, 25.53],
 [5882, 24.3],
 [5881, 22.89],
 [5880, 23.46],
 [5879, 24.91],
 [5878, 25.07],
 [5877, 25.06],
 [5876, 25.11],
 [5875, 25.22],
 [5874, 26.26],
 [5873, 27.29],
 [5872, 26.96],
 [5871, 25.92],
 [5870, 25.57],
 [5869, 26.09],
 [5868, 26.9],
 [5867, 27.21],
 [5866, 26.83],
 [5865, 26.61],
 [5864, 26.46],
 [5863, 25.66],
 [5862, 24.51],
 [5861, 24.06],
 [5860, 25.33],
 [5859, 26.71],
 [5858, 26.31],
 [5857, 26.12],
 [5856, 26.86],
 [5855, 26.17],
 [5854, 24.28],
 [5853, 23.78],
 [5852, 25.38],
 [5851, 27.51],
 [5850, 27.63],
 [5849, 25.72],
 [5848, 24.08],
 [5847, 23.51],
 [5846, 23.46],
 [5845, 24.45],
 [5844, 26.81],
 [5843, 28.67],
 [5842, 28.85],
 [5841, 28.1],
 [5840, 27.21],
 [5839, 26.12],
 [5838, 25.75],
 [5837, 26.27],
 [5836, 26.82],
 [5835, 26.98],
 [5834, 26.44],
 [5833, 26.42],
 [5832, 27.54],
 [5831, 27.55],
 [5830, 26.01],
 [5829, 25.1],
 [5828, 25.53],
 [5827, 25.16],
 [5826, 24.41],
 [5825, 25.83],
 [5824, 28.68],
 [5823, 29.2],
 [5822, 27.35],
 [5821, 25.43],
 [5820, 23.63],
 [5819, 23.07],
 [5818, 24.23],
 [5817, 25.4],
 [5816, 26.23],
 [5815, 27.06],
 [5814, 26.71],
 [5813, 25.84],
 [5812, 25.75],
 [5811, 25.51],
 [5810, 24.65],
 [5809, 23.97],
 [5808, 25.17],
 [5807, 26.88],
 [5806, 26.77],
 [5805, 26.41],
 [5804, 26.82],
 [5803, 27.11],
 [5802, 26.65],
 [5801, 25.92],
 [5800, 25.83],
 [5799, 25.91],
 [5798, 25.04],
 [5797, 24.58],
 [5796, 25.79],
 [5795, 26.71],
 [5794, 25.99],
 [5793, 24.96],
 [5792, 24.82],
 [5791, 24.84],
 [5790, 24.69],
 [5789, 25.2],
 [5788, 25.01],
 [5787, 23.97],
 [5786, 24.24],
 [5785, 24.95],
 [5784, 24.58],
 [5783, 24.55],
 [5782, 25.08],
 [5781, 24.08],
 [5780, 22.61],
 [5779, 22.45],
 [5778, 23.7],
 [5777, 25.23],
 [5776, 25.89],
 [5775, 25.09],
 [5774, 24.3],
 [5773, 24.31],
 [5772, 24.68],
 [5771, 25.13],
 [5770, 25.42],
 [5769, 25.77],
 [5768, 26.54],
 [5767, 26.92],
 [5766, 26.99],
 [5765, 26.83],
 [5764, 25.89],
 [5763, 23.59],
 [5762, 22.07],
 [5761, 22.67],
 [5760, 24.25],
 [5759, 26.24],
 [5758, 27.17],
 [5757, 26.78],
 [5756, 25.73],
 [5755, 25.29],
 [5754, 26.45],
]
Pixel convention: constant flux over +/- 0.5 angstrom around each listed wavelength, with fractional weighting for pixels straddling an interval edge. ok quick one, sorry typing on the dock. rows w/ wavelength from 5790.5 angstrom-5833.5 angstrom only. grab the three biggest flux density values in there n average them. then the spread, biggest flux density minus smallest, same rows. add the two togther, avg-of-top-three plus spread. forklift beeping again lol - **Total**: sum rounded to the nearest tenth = 34.6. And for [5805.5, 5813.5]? 29.4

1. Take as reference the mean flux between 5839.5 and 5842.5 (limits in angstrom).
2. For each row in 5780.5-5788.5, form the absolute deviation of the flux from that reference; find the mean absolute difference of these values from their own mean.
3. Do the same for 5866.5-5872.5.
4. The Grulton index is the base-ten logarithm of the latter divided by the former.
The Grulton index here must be 0.22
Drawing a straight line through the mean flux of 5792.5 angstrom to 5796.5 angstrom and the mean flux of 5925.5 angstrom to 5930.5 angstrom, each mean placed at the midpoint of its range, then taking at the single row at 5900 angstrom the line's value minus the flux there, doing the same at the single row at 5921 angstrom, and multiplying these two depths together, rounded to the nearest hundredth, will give 0.33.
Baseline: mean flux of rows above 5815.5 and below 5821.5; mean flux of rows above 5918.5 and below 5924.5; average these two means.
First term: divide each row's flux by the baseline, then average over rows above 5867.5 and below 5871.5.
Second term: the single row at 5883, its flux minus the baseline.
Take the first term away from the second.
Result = 1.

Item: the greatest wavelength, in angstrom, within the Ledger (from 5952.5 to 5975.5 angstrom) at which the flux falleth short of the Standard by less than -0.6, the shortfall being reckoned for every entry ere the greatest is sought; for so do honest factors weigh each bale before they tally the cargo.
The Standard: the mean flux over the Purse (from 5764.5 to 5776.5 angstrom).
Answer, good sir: 5965 angstrom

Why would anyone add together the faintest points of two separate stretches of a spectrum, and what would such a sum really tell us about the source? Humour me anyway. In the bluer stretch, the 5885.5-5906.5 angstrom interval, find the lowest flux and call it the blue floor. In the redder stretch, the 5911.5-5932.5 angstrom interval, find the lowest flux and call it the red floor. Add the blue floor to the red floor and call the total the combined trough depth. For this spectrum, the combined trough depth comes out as 43.5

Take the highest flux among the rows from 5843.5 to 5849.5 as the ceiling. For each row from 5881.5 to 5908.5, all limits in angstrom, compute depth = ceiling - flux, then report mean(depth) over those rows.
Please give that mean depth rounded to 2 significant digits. 2.8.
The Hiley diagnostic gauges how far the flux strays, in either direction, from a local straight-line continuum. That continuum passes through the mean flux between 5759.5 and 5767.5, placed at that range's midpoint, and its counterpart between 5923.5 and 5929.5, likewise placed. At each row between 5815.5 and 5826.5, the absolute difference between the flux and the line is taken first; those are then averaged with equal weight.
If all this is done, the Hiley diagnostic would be 1.73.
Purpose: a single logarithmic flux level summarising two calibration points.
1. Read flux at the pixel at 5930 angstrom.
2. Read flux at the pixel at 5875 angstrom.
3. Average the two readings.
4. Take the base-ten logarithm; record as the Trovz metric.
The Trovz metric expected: 1.404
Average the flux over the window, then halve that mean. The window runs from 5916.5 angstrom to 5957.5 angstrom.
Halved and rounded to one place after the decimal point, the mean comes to 12.6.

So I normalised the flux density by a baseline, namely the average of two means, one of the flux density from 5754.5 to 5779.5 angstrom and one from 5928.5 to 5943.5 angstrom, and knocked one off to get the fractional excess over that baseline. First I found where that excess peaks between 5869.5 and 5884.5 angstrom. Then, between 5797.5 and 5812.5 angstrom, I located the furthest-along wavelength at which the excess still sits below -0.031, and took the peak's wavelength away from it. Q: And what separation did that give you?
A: -63 angstrom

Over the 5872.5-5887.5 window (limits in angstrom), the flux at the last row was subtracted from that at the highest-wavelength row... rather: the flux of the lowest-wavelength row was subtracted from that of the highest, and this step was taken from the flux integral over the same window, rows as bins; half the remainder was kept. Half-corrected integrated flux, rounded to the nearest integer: 189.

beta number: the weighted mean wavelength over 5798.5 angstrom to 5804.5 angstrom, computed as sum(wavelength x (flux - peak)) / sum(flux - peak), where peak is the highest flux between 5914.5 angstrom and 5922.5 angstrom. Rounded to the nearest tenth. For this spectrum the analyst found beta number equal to 5803.1 angstrom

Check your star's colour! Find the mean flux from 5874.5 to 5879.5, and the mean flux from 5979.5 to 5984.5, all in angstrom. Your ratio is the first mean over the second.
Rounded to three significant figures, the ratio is 1.03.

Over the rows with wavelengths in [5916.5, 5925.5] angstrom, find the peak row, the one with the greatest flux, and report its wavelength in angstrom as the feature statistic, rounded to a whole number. 5917 angstrom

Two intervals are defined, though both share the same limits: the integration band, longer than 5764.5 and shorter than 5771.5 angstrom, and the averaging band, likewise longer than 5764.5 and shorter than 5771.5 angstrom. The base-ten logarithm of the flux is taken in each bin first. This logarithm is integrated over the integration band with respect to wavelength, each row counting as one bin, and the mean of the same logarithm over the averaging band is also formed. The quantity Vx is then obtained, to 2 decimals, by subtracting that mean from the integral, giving 8.51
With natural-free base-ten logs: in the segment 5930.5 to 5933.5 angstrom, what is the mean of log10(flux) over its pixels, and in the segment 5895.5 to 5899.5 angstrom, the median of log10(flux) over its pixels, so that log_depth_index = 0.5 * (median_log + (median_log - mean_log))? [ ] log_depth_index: 0.674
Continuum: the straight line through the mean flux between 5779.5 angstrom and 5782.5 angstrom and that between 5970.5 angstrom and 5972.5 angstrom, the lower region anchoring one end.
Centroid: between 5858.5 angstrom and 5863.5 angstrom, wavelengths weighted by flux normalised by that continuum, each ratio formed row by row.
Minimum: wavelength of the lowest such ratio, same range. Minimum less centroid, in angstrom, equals 0.0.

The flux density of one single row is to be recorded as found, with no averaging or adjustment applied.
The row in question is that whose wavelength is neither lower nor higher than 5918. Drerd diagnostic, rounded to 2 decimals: 24.76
